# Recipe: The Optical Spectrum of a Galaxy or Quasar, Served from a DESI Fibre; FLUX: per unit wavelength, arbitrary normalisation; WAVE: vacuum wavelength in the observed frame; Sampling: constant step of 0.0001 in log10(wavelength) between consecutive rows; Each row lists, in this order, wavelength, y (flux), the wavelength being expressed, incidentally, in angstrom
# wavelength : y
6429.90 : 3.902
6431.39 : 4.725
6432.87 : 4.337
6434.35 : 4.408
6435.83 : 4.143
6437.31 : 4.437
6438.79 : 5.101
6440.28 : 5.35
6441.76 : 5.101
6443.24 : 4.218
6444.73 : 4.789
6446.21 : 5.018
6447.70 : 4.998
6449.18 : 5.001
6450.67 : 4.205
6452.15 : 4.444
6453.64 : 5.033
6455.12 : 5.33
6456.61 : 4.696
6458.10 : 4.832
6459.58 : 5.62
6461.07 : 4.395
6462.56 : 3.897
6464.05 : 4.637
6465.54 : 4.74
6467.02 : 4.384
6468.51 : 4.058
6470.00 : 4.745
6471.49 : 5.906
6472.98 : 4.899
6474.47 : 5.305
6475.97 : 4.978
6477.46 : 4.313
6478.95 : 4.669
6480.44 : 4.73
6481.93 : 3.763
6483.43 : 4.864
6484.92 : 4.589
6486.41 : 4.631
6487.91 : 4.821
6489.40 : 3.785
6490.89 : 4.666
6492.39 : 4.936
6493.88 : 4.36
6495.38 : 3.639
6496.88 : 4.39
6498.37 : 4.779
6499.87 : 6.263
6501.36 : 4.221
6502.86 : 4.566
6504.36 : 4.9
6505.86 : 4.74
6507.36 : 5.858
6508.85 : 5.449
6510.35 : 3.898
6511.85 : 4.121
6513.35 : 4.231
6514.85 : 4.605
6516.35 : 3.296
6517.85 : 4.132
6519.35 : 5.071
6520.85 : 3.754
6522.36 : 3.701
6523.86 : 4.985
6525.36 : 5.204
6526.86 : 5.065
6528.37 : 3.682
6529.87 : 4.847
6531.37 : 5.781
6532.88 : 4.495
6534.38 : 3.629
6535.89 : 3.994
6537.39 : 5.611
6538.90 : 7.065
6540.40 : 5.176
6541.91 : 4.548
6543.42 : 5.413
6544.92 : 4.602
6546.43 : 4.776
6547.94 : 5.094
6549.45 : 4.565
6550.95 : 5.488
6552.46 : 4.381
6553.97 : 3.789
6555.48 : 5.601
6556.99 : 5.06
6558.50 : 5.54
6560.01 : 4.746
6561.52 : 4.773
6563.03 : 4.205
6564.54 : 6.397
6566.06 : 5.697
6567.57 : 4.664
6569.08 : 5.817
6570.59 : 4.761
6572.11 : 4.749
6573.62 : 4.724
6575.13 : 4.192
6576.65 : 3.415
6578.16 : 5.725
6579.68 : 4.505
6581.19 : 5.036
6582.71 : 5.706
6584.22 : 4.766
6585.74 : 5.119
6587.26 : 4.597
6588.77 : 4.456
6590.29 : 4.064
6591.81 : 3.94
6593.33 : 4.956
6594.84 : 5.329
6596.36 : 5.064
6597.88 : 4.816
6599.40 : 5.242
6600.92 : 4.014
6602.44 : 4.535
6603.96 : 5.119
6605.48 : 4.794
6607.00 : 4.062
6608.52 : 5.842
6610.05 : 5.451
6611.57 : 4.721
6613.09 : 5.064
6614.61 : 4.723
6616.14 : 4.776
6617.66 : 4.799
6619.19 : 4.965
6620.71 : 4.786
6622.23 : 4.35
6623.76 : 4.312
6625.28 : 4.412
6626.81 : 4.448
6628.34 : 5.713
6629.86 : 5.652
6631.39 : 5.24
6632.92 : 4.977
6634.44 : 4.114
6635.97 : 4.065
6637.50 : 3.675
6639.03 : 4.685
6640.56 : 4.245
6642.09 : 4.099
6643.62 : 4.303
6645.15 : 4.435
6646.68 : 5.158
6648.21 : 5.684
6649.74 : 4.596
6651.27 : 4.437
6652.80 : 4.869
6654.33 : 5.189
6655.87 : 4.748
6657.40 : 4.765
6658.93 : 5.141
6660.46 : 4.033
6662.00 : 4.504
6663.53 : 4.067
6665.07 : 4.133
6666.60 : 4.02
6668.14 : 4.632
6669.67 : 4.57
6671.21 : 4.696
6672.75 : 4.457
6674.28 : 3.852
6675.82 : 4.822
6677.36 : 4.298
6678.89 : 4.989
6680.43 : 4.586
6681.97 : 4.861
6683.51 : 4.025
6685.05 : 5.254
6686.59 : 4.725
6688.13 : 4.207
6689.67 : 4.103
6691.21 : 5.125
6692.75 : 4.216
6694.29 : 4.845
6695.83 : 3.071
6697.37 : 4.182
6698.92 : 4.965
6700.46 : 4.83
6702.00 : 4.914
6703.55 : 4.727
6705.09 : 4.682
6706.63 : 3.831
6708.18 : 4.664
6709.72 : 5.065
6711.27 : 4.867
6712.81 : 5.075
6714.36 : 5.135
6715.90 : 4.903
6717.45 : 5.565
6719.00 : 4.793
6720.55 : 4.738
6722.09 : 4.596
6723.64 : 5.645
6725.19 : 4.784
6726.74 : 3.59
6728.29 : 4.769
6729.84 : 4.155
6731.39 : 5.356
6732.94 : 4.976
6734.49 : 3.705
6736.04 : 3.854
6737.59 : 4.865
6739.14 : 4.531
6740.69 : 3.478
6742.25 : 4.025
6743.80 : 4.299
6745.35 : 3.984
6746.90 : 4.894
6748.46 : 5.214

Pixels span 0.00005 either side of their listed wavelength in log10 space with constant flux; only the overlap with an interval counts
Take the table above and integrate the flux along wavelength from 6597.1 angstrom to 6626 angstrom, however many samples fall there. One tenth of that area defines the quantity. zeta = 13.8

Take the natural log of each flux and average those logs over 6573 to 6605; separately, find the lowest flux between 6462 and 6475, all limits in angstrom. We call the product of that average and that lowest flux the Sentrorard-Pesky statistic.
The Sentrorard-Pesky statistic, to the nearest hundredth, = 6.03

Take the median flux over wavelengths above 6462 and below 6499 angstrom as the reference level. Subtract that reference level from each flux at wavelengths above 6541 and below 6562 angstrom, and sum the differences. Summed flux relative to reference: 3.1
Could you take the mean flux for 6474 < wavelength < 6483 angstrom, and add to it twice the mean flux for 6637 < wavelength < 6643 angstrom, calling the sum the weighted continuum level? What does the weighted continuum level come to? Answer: 13.0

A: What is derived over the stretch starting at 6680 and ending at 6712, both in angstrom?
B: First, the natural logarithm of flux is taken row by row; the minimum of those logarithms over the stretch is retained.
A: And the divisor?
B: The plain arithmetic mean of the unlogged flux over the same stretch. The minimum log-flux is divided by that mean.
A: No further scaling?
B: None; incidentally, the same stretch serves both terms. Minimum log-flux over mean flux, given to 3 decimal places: 0.246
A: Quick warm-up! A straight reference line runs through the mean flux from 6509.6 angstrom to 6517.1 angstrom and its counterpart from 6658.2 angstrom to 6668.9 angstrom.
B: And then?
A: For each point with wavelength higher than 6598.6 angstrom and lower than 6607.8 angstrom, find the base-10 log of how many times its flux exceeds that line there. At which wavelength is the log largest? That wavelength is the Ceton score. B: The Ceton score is 6599.40 angstrom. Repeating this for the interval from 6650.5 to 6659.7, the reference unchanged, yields 6654.33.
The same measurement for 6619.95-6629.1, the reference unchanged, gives 6628.34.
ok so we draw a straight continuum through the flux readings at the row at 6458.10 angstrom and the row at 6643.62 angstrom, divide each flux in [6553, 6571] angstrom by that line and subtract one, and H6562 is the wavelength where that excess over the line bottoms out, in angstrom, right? 6553.97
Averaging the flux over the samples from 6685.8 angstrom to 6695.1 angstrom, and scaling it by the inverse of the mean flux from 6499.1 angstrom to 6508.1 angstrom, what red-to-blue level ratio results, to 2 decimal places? 0.89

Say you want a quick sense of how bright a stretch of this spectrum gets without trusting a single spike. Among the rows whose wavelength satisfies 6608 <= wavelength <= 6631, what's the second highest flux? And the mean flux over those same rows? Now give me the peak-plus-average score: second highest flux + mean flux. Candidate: 10.6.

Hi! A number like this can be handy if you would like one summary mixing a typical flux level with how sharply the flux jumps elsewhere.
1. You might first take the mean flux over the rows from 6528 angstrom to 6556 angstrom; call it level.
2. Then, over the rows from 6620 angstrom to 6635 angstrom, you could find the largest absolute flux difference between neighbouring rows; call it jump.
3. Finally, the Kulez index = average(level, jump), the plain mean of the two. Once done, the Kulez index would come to 3.07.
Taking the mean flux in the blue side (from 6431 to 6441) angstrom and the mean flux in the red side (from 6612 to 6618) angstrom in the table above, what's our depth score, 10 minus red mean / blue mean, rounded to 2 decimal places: 8.96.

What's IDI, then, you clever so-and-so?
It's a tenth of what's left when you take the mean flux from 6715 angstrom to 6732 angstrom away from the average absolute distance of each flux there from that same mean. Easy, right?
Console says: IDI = -0.440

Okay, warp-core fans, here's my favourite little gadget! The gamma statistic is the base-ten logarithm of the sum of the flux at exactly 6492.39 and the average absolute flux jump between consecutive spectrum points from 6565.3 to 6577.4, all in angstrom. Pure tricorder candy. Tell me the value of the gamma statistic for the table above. 0.75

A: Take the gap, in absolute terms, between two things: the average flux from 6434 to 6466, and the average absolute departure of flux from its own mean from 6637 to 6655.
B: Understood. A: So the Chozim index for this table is 4.33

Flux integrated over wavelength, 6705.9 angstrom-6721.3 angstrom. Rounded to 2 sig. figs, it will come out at 75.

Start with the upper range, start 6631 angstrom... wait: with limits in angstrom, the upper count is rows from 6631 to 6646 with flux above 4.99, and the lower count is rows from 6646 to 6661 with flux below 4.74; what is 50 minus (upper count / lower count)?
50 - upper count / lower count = 49.7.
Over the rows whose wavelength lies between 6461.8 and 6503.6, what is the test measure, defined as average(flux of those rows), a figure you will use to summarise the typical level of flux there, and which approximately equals 4.63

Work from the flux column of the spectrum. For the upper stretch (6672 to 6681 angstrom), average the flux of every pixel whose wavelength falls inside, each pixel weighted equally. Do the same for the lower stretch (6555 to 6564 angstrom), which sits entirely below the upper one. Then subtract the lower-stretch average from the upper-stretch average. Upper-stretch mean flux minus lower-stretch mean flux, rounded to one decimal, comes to -0.5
